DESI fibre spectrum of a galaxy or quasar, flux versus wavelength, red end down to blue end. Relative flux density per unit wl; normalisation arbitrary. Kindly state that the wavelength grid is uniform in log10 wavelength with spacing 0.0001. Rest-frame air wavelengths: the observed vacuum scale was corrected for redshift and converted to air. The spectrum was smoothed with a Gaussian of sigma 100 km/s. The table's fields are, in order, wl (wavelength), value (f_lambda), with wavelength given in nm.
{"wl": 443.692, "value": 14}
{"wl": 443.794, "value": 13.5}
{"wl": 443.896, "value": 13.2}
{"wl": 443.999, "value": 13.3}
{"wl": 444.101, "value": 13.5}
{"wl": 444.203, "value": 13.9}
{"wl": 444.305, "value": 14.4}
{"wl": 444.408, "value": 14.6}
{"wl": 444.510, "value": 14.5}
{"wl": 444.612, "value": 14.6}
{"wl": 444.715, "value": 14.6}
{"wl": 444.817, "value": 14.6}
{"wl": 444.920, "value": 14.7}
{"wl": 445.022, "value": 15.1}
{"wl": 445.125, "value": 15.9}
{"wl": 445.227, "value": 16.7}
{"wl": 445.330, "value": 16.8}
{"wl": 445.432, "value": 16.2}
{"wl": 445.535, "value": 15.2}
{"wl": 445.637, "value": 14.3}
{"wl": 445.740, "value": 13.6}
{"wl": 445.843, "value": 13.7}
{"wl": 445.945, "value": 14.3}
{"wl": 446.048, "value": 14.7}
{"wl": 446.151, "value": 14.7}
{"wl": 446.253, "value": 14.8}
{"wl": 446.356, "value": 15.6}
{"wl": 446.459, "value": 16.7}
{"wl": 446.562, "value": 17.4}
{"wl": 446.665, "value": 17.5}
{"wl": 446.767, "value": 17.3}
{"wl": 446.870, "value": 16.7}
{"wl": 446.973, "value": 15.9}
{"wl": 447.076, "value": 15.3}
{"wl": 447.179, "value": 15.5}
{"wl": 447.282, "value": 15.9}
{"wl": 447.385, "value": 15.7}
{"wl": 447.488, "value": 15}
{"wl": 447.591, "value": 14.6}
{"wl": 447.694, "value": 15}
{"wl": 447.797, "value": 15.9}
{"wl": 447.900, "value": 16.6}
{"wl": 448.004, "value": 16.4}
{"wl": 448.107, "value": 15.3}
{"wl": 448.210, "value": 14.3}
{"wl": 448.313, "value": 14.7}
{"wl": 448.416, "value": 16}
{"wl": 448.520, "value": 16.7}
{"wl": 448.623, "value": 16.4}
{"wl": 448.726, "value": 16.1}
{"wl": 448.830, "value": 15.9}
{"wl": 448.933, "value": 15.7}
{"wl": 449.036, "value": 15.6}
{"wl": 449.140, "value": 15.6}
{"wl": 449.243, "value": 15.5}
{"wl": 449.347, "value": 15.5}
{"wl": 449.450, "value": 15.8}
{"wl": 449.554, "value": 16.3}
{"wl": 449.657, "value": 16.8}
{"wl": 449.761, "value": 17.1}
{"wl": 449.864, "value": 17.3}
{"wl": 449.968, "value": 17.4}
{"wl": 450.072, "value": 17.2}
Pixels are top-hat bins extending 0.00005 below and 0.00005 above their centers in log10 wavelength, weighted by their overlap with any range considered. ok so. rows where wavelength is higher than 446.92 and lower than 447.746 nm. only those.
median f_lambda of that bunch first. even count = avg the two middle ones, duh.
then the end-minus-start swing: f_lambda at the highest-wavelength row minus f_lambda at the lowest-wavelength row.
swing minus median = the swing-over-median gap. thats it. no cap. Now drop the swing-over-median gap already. -16.3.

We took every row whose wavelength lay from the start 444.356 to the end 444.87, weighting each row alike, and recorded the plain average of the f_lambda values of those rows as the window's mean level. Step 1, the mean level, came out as 14.6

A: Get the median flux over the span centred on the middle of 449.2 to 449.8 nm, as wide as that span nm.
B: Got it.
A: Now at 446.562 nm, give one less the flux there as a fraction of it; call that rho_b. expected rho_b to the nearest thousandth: -0.084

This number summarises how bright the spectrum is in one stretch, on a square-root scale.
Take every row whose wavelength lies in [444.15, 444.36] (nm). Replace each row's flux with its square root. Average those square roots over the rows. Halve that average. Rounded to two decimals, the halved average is 1.88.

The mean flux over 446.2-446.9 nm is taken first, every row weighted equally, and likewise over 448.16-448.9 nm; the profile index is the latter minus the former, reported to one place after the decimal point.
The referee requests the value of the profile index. -0.8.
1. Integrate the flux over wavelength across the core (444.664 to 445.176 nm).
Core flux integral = 7.67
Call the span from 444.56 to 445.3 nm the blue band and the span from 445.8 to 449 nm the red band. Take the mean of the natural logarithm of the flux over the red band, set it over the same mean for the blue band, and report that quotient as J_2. 1.01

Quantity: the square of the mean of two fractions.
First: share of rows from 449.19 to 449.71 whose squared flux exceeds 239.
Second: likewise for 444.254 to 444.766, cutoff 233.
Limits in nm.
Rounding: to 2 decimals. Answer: 0.25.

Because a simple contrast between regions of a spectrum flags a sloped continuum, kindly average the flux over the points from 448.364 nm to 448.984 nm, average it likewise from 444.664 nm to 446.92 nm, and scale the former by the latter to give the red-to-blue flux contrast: 1.04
